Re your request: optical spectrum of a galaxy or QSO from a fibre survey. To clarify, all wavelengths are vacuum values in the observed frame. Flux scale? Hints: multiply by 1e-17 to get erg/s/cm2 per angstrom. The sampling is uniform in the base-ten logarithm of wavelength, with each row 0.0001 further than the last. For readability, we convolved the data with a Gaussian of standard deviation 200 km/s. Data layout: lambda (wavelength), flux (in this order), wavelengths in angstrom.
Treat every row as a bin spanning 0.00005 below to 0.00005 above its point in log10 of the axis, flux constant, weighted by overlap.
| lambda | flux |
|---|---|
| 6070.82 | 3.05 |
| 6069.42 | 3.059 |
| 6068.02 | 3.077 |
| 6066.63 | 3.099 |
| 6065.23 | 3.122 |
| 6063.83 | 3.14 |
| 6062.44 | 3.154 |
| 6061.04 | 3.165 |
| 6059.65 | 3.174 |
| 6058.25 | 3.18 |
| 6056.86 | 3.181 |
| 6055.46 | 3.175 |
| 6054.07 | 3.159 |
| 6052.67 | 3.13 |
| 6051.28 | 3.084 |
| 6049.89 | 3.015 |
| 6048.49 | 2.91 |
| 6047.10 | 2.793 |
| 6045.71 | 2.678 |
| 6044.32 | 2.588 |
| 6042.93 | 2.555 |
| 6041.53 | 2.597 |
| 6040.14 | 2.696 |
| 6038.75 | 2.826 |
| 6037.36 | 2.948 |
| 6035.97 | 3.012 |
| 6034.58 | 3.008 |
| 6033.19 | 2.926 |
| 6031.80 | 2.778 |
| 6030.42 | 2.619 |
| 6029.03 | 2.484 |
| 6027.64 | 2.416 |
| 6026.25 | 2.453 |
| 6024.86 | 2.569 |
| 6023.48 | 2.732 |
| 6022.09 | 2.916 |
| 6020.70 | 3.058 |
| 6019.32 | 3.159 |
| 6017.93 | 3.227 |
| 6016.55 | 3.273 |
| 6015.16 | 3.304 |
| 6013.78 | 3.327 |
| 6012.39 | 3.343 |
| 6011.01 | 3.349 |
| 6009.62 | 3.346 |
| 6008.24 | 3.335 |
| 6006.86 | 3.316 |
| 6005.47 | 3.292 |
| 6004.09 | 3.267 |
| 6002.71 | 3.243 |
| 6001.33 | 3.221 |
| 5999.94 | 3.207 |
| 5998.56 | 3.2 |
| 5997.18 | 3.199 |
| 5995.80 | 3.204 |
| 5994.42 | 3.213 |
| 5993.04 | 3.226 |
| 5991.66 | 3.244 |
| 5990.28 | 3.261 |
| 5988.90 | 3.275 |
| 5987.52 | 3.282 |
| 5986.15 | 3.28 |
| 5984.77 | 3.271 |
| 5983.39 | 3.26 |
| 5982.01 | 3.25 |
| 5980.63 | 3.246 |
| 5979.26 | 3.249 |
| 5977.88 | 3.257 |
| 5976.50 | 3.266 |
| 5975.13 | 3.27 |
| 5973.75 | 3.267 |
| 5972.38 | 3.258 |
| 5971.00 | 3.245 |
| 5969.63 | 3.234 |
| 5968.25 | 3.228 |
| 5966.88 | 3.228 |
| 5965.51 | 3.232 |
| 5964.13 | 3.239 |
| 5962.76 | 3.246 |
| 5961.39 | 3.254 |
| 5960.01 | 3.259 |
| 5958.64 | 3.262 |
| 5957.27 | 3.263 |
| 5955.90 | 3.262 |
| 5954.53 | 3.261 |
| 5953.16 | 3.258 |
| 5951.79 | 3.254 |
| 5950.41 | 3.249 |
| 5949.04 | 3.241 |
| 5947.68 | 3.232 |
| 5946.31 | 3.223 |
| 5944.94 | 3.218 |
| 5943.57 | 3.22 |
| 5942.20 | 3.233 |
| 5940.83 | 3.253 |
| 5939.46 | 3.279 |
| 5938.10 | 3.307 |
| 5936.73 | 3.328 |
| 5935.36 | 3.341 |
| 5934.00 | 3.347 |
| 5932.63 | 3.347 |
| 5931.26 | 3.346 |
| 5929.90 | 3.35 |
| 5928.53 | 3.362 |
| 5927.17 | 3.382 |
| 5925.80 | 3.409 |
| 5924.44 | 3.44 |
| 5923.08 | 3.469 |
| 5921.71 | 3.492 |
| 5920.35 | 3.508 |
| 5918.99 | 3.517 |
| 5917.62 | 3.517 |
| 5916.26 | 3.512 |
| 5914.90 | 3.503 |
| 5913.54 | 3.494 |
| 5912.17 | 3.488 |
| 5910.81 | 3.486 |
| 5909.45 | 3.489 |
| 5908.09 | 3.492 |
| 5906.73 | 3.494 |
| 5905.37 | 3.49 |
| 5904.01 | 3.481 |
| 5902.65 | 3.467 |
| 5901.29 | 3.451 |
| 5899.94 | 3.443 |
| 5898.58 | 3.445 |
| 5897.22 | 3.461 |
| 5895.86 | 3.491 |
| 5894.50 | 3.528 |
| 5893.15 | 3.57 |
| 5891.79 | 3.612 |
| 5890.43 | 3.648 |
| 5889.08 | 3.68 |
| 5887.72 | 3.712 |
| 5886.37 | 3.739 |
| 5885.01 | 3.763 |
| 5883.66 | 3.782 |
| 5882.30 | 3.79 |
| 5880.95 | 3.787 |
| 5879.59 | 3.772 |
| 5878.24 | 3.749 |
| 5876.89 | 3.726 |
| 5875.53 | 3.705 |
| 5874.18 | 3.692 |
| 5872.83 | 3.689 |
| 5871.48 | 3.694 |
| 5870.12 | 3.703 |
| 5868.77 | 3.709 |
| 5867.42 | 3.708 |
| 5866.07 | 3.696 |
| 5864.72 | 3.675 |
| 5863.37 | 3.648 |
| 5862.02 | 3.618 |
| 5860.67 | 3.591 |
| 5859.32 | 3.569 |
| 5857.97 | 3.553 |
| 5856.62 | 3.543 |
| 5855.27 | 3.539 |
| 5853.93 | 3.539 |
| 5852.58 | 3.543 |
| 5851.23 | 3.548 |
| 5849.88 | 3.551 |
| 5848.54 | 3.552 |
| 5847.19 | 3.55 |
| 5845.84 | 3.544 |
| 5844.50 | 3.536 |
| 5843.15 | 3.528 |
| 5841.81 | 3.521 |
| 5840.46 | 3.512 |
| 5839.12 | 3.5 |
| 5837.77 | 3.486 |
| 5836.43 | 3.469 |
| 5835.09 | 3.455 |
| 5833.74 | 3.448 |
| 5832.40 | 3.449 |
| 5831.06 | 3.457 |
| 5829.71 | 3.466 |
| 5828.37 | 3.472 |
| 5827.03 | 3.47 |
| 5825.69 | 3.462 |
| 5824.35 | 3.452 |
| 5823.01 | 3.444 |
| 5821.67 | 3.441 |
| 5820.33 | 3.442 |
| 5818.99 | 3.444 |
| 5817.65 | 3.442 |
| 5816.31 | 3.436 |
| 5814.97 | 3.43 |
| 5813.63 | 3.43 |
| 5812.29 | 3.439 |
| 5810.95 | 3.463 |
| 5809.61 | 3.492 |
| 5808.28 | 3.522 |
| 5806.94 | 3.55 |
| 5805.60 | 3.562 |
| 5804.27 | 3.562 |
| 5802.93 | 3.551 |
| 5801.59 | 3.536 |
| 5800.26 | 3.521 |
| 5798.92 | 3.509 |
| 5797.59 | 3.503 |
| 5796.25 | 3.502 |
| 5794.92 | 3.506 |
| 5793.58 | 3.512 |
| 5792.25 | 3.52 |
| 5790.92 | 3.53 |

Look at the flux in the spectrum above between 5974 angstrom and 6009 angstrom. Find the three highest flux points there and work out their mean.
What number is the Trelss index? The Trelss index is 3.3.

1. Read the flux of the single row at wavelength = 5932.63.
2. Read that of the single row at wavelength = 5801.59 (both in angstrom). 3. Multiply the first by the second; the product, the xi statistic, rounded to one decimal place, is 11.8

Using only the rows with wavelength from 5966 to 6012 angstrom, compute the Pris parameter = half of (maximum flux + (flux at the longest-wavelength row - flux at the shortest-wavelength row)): 1.7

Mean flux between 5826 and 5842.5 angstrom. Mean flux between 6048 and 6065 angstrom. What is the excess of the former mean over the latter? 0.35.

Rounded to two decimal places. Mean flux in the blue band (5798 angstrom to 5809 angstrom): 3.54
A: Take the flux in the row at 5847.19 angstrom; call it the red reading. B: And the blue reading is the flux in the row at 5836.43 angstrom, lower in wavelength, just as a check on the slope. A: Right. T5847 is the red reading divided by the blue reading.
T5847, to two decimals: 1.02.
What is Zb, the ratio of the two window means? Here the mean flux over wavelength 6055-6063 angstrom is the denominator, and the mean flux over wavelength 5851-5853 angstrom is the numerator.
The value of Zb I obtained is 1.12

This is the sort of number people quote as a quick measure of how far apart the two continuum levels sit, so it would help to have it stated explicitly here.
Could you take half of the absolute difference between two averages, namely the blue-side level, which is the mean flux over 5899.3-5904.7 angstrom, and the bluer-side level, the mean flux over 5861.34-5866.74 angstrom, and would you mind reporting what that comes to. 0.10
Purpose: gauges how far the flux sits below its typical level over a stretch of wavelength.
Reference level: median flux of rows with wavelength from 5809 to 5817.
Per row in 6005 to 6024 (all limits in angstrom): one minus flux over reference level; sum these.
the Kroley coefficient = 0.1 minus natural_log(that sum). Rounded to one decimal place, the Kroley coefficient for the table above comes 0.2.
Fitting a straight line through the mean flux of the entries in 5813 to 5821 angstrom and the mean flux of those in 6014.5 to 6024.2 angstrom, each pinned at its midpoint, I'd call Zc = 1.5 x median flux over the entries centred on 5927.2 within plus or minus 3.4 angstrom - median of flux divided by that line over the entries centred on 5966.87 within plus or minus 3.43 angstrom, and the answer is 4.06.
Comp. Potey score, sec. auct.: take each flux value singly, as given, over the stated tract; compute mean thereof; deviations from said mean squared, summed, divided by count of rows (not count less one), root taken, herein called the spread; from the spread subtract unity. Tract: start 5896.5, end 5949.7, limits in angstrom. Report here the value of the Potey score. -0.90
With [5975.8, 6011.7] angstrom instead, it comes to -0.96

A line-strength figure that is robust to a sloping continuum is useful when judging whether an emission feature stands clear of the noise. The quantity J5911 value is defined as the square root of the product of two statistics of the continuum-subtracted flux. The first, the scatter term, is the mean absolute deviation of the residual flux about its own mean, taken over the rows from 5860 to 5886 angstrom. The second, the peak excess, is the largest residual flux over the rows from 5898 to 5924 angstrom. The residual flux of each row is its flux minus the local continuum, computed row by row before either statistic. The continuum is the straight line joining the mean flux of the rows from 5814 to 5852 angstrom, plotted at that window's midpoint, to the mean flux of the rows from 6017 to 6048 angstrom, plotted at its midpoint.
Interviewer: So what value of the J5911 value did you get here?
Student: 0.15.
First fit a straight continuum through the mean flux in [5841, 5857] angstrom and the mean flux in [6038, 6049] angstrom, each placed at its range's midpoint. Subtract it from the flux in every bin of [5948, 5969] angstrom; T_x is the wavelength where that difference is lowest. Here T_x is 5949.04 angstrom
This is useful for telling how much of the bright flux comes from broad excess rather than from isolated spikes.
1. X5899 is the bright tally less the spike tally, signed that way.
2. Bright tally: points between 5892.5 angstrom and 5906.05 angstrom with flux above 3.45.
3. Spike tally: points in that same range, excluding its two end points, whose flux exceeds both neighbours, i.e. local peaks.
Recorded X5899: 8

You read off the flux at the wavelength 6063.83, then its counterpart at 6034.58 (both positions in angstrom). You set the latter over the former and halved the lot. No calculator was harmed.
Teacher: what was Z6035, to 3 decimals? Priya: 0.479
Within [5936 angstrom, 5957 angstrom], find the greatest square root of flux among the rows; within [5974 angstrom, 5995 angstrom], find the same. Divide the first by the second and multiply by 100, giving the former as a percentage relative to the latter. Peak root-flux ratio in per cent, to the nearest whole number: 101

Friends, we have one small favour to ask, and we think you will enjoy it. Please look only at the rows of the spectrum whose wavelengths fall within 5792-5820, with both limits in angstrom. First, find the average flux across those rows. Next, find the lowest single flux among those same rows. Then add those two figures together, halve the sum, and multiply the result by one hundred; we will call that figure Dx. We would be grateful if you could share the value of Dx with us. 346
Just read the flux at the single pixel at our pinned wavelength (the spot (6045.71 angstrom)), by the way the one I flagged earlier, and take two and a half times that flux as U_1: 6.7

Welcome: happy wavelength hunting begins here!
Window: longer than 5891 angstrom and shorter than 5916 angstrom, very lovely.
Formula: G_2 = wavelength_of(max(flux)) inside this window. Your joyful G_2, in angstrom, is 5891.79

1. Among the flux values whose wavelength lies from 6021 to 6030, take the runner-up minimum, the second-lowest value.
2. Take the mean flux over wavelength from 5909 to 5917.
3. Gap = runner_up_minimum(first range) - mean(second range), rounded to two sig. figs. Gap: -1.0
